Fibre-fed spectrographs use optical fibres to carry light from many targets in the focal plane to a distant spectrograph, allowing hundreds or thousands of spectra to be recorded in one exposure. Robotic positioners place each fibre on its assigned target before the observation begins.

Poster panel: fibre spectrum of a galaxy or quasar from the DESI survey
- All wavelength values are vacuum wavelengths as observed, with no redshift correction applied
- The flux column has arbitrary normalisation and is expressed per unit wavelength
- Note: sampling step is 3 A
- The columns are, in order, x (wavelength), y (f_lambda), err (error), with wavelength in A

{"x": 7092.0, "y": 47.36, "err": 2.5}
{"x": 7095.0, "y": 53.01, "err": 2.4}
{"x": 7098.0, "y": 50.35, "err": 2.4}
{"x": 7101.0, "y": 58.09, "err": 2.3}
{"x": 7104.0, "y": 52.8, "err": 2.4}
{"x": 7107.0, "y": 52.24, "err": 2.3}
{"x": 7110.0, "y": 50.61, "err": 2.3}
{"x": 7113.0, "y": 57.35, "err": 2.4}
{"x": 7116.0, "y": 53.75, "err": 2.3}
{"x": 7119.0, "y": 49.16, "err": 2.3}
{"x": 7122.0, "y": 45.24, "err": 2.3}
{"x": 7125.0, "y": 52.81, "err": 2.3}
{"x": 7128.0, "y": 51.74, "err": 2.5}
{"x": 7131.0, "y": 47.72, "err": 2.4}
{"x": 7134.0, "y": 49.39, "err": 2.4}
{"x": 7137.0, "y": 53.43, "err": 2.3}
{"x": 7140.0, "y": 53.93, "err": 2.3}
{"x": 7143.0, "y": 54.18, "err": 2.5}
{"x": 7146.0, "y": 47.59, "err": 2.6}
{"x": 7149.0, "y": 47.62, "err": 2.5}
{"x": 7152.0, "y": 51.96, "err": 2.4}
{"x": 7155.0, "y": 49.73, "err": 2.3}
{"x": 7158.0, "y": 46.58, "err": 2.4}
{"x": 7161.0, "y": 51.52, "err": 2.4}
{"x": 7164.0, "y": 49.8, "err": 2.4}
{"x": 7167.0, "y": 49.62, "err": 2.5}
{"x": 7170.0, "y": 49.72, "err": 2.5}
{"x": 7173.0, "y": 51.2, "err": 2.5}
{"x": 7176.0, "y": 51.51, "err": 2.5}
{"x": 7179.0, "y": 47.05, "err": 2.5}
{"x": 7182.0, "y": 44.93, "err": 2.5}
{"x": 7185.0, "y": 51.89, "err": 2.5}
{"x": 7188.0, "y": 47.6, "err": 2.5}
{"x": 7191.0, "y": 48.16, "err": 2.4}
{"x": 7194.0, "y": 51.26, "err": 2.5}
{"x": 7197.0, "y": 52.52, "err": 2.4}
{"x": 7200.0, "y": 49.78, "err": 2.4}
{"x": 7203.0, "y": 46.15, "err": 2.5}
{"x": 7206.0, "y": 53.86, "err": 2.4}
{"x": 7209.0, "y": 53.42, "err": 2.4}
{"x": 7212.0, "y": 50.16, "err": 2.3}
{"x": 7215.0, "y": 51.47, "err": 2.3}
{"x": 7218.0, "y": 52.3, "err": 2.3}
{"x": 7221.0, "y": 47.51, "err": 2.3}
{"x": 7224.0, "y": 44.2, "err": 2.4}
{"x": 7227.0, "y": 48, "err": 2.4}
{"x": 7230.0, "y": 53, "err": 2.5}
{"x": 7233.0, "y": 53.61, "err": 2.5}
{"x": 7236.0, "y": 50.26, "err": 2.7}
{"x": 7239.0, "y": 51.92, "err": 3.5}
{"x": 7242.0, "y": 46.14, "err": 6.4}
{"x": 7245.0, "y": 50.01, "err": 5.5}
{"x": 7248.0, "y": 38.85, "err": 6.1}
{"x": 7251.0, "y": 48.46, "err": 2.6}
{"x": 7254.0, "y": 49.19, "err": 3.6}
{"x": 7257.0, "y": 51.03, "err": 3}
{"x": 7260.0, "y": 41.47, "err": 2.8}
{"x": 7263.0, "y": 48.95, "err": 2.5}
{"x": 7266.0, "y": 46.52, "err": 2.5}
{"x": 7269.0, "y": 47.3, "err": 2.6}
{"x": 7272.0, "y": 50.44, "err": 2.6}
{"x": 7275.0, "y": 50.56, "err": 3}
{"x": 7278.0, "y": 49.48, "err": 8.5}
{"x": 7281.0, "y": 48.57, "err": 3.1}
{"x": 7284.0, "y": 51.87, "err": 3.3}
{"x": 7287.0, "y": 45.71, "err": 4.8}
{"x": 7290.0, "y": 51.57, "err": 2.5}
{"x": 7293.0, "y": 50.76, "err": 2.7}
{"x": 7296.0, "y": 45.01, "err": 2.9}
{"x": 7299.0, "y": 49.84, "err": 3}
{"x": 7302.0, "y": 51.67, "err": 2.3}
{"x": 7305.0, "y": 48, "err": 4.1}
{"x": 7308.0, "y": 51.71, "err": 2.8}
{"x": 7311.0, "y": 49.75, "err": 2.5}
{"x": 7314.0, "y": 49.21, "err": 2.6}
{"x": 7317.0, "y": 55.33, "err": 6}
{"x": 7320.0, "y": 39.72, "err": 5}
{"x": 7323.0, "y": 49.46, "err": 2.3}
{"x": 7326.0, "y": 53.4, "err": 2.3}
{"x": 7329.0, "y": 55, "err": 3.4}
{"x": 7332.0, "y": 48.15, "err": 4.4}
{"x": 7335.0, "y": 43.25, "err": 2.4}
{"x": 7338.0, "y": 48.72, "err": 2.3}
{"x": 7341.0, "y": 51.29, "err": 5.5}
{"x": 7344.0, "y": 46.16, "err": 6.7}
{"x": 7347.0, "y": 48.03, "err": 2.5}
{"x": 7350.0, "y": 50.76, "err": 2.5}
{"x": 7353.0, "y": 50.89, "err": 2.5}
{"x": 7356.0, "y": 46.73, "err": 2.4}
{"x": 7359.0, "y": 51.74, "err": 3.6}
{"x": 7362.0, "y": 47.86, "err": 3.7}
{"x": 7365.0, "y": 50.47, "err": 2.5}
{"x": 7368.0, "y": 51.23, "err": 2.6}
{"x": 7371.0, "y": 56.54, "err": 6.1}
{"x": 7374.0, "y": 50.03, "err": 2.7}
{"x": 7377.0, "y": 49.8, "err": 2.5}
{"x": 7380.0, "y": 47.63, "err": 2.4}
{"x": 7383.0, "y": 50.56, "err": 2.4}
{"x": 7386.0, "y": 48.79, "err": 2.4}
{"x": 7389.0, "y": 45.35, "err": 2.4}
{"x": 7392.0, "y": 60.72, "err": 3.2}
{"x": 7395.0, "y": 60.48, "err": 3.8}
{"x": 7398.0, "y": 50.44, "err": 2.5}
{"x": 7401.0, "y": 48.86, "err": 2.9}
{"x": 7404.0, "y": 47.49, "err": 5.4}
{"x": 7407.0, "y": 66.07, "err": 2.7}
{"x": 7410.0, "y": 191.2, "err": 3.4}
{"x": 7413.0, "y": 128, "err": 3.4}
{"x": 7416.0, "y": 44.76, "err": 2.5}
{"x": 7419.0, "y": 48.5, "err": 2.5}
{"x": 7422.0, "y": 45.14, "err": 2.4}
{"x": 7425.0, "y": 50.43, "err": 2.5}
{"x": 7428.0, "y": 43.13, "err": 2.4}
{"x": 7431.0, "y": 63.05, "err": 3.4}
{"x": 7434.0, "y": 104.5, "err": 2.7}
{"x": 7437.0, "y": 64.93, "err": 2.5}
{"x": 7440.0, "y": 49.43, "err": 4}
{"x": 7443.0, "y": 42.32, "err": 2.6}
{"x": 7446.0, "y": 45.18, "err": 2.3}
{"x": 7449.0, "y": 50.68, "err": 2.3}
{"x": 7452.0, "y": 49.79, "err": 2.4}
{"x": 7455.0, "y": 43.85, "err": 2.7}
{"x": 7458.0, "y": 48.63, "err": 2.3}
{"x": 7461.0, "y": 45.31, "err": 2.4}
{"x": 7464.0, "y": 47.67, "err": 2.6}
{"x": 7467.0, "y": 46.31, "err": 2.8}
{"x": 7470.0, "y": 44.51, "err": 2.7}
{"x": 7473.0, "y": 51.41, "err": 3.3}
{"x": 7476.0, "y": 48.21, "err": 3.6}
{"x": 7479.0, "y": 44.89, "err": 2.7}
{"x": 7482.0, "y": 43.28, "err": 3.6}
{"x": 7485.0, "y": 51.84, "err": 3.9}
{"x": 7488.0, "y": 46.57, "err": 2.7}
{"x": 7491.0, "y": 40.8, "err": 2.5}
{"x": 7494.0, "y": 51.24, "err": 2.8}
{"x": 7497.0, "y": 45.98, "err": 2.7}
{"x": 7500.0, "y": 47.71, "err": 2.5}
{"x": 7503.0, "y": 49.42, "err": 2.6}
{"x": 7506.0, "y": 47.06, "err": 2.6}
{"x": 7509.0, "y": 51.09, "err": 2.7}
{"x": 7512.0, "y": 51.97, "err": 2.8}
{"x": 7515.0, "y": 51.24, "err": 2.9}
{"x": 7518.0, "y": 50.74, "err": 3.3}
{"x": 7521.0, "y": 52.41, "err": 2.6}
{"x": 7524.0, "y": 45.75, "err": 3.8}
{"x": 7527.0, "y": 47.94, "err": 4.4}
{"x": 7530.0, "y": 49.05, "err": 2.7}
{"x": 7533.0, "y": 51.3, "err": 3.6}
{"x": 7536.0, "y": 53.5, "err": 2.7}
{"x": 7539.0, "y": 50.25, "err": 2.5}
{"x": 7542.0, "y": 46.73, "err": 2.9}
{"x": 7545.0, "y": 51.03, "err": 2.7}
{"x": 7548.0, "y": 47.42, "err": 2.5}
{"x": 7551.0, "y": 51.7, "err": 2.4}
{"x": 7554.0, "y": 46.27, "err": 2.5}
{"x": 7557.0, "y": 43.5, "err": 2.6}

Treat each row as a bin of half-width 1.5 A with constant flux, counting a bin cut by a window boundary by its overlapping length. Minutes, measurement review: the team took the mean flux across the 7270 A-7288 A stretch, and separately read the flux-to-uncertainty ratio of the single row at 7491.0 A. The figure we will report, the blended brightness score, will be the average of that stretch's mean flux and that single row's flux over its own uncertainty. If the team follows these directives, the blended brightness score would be 32.9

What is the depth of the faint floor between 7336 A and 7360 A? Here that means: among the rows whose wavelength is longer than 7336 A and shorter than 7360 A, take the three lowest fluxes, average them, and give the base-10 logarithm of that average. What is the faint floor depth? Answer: 1.67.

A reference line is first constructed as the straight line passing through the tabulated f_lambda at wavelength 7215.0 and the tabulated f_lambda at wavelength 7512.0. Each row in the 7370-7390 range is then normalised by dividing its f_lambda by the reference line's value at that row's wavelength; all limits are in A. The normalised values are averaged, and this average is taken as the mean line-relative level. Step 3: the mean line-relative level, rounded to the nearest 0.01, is 0.96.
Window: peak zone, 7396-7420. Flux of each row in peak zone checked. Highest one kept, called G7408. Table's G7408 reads 191.2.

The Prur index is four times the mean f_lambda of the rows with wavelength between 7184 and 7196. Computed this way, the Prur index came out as 199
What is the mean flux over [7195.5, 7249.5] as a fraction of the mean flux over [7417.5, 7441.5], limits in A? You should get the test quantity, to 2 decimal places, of 0.85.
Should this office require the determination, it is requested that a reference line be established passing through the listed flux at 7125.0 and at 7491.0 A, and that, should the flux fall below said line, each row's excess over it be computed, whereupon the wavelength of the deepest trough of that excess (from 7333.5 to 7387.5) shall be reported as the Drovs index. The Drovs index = 7335.0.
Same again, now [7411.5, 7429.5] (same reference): 7428.0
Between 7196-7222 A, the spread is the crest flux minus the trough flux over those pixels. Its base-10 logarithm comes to 0.89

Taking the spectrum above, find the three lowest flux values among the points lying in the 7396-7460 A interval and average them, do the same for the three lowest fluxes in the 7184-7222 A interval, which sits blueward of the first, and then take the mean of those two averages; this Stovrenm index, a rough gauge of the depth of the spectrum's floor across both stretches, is 45.1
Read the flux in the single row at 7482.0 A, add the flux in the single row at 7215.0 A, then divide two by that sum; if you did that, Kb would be 0.0211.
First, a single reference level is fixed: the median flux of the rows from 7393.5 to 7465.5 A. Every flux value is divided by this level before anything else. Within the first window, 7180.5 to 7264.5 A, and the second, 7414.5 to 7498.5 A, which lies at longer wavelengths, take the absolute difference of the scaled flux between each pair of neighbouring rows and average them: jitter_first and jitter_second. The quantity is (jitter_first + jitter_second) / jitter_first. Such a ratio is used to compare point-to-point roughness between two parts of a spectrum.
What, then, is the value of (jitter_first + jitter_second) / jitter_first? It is 3.0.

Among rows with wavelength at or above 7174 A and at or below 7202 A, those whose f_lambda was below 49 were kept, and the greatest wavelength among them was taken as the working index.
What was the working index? 7191.0 A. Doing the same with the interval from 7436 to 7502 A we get 7500.0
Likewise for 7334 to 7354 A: 7347.0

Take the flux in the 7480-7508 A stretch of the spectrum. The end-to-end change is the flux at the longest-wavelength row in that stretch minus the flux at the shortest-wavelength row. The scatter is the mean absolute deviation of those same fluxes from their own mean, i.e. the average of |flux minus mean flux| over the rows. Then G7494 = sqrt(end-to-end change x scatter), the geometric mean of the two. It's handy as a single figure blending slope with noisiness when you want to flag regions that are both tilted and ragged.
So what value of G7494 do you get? 3.1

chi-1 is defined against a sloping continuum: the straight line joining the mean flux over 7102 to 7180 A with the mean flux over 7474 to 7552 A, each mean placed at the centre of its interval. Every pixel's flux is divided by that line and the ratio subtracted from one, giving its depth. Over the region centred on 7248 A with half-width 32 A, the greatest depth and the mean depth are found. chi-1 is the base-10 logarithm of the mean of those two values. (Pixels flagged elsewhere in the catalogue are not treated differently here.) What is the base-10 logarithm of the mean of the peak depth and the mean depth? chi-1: -0.89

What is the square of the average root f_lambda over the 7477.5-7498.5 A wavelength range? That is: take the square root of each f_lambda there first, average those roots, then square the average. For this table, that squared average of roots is 46.3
